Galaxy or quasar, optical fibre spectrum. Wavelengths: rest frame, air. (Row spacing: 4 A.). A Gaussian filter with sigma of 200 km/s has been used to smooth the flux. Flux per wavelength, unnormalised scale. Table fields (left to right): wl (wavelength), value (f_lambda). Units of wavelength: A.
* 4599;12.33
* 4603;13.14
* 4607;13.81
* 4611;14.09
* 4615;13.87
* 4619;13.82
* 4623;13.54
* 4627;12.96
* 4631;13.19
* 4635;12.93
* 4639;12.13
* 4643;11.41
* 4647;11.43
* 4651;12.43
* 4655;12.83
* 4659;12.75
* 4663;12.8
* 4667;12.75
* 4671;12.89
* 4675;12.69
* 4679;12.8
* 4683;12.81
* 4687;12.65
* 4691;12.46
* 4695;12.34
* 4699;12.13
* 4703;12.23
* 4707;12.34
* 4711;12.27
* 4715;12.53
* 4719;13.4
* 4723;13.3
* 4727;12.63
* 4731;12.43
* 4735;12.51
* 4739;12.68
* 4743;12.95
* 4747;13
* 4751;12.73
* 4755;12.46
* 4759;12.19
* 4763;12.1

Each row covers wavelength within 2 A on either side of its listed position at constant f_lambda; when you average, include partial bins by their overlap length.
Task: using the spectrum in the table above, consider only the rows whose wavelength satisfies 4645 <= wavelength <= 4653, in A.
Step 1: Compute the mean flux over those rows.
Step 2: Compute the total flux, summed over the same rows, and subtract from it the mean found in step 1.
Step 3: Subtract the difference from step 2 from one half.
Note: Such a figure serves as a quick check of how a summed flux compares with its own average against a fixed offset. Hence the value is -11.4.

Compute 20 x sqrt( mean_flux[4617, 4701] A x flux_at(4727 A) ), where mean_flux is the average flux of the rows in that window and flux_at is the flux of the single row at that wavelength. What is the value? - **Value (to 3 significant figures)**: 253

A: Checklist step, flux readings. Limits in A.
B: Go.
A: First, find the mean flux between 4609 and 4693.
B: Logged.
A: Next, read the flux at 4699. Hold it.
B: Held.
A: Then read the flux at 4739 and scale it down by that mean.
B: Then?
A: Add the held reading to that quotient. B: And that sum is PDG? 13.1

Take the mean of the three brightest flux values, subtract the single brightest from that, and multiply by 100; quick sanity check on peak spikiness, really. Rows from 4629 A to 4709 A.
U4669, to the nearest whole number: -19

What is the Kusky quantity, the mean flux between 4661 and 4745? 12.6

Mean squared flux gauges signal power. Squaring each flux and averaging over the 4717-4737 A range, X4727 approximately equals 165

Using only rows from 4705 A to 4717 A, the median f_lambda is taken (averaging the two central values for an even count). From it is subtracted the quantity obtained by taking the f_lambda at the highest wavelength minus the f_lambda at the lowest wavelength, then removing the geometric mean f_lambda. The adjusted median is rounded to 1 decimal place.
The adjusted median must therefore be 24.5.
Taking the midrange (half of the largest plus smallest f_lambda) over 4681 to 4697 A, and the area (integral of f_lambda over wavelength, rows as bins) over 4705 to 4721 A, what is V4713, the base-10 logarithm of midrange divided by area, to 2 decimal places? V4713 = -1.21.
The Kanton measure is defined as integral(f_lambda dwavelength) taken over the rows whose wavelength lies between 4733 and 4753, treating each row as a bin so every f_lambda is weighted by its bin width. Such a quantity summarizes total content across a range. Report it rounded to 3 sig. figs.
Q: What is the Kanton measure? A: 255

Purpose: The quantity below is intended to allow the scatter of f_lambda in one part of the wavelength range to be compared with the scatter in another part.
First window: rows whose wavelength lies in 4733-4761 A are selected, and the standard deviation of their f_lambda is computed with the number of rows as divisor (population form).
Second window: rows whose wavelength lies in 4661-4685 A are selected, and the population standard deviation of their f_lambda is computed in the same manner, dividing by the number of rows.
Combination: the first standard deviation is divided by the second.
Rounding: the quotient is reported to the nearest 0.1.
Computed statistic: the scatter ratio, 4.3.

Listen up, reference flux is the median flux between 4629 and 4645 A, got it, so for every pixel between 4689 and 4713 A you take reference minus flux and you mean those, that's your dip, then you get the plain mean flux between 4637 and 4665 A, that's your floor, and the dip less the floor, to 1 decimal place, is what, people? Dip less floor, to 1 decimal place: -12.0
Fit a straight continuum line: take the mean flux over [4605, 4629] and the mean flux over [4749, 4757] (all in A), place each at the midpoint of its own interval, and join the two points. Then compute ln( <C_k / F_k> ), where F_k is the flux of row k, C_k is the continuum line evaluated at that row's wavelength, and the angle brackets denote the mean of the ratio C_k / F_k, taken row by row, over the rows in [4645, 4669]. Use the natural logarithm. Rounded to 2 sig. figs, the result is 0.069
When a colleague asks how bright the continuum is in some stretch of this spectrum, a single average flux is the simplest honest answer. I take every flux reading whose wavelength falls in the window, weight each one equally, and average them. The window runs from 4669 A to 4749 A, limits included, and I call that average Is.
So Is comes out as 12.65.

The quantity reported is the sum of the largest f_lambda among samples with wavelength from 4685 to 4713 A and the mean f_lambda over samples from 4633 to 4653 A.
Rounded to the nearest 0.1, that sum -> 24.7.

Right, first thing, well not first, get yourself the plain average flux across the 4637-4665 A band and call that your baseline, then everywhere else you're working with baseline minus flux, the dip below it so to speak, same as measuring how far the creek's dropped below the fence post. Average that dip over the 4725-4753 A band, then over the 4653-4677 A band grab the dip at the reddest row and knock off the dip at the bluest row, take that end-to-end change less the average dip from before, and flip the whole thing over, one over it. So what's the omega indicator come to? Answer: 1.7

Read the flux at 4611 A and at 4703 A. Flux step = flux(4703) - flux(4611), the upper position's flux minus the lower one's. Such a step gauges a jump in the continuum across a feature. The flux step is -1.9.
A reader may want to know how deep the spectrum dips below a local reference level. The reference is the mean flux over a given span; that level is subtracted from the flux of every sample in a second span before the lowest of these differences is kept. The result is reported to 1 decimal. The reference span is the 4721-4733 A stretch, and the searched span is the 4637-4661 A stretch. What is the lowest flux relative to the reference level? -1.4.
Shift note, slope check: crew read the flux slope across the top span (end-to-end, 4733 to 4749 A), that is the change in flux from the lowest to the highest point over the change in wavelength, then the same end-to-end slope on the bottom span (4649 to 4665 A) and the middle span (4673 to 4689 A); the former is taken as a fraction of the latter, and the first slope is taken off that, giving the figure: -9.3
